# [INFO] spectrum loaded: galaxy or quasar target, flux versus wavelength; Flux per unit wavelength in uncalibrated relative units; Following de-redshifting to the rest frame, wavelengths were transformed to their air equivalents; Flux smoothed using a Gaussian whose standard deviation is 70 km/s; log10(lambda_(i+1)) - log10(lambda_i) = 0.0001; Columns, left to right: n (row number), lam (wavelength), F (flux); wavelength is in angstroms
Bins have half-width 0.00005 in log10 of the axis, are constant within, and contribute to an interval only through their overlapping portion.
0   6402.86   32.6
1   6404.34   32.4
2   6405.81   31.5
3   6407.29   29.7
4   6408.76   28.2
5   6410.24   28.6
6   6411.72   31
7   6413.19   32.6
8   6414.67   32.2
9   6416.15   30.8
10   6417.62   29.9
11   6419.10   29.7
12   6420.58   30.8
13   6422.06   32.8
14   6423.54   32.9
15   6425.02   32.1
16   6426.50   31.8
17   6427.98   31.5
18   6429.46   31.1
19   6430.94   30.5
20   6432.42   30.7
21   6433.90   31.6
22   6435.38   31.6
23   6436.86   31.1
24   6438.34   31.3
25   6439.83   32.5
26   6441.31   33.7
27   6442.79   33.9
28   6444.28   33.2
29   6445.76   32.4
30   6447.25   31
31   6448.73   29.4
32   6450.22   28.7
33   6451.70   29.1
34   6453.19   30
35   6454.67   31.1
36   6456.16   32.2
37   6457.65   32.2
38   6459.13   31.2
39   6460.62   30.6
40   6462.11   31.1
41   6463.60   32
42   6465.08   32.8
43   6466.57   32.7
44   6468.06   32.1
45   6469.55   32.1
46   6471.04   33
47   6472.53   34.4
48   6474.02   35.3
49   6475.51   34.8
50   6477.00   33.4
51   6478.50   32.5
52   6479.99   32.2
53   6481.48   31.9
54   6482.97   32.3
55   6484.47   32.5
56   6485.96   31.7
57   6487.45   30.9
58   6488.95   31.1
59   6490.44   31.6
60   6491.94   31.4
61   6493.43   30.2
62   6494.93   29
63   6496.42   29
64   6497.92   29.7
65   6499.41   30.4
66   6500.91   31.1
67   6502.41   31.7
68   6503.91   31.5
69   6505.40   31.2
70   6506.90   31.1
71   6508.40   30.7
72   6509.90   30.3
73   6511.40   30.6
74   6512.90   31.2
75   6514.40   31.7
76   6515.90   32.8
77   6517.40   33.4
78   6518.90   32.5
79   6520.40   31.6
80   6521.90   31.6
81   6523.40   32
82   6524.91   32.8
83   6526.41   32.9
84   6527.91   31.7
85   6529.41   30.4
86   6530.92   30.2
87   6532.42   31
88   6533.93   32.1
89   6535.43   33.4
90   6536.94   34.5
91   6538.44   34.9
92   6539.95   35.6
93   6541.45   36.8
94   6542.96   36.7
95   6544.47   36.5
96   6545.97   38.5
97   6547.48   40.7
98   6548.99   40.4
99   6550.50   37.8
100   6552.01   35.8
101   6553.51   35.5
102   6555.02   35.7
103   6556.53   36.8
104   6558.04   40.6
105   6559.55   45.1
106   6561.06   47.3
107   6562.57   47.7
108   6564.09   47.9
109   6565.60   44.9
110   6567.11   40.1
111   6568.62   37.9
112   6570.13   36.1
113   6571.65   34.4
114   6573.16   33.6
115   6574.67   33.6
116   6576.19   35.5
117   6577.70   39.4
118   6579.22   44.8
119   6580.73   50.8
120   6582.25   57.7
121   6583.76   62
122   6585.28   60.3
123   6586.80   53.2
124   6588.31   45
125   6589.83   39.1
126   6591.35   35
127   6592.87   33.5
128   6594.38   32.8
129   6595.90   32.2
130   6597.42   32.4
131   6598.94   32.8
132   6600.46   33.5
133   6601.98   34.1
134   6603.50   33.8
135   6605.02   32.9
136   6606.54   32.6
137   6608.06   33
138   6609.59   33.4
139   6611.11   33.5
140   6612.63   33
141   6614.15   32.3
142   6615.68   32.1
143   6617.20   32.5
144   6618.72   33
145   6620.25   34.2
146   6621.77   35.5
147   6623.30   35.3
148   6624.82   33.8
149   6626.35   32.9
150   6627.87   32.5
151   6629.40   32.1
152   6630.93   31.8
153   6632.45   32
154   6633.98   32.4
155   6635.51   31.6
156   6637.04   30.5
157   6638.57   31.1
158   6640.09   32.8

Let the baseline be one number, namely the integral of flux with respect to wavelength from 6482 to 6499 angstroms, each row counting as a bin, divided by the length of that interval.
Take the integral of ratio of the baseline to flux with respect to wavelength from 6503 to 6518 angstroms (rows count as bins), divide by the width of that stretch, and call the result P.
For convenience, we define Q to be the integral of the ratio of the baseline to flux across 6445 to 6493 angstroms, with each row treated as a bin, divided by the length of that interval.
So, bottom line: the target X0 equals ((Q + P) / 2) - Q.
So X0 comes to 0.01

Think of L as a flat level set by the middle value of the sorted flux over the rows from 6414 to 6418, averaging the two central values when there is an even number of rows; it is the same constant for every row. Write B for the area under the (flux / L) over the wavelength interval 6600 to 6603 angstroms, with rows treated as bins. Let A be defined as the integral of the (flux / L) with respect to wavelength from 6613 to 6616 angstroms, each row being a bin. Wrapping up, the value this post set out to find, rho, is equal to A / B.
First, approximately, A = 3.14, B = 3.30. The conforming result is 0.954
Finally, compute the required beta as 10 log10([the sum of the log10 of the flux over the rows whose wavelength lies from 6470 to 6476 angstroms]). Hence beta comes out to 7.88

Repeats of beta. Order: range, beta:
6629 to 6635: 7.80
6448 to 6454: 7.68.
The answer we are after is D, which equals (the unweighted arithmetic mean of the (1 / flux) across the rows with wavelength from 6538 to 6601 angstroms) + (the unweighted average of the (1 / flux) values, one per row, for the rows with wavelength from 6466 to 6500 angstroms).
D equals 0.057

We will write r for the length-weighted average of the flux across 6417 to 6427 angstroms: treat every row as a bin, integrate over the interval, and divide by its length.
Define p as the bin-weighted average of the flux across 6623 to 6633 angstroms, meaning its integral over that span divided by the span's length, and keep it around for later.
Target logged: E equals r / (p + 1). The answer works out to 0.93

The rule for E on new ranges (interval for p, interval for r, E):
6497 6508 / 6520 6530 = 1.00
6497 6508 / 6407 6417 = 0.96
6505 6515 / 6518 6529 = 1.01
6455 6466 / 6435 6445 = 0.99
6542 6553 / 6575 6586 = 1.27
